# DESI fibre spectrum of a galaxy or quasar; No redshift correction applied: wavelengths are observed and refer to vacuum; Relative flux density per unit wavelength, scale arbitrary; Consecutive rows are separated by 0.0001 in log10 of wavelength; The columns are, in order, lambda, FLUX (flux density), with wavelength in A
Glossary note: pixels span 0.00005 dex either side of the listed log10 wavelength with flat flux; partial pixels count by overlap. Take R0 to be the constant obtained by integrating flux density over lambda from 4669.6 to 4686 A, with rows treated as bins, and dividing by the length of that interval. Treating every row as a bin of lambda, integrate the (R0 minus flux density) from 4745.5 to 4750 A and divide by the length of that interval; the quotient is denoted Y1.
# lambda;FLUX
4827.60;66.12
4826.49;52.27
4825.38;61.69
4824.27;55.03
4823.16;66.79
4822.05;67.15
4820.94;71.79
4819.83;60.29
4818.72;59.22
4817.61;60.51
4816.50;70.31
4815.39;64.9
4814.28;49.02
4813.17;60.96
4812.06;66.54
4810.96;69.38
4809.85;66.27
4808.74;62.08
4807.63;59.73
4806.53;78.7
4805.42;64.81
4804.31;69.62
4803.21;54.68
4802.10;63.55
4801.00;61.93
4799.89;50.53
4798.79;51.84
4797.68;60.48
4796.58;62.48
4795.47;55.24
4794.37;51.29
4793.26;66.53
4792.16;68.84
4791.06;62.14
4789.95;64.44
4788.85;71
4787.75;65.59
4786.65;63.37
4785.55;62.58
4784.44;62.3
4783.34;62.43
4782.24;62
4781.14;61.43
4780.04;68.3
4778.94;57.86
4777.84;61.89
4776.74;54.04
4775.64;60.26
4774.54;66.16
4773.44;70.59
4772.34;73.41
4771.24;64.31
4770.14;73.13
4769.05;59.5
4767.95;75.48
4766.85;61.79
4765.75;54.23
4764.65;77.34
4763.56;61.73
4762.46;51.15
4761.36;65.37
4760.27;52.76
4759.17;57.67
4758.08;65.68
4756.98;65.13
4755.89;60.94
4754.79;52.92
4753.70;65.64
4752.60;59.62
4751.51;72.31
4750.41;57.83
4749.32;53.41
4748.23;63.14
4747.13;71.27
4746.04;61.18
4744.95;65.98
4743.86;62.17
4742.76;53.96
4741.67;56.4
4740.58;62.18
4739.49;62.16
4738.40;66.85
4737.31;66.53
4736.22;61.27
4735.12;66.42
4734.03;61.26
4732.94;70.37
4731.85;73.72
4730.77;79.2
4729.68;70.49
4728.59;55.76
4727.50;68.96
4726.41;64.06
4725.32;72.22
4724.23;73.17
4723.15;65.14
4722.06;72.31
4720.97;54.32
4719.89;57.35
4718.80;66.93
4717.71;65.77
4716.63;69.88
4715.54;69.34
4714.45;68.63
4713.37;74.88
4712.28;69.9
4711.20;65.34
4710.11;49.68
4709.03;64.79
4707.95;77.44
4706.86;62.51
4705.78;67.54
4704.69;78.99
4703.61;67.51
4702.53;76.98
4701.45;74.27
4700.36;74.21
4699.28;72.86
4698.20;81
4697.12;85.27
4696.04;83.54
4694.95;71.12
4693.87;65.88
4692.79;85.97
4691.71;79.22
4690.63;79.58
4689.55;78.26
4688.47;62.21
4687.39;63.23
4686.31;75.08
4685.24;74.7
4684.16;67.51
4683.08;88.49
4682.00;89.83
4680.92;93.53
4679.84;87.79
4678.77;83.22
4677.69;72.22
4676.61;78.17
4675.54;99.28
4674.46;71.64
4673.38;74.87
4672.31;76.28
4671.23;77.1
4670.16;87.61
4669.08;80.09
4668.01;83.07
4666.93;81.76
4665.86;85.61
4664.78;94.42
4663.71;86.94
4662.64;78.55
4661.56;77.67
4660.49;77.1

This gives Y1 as 19.3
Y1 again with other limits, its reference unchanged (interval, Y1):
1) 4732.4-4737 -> 16.5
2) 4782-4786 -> 19.0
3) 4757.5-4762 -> 21.2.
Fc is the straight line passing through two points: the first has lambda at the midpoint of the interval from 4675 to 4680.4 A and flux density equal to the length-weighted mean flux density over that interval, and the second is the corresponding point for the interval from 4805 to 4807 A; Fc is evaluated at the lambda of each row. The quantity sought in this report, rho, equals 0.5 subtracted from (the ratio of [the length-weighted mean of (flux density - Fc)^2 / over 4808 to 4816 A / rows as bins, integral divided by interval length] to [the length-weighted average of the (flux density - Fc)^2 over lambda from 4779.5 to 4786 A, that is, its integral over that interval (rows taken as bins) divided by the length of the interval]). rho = 0.4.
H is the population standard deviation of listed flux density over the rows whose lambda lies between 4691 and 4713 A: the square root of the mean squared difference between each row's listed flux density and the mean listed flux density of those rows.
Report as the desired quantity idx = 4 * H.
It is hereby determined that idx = 35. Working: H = 9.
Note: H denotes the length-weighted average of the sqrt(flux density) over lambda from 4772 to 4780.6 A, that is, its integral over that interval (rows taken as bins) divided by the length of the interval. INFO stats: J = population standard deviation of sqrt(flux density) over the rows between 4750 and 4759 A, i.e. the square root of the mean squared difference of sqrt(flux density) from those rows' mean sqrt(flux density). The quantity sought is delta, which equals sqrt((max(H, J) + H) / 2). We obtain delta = 2.82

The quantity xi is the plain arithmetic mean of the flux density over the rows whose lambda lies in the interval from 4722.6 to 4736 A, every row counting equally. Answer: 68.4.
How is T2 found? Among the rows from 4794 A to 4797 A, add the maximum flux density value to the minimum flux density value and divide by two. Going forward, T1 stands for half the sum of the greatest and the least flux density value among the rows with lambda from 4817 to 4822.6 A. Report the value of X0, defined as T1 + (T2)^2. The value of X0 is 3301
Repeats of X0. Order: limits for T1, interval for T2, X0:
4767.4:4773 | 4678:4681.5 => 7878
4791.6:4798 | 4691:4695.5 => 5825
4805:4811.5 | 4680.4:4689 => 6133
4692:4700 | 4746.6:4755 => 3997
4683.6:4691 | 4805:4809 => 4862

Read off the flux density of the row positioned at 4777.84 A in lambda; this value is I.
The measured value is 61.89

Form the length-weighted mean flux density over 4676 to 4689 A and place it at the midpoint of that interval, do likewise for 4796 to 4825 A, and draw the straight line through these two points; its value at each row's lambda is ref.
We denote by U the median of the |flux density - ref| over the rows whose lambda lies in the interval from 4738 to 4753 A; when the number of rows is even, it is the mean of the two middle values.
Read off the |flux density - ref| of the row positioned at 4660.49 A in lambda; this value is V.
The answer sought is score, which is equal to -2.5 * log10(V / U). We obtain 0.95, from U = 9.0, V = 4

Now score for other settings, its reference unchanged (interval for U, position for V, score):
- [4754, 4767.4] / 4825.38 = 2.49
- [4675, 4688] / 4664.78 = -0.39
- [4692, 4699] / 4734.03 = -0.32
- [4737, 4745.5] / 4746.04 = -0.06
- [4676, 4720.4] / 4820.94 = -0.51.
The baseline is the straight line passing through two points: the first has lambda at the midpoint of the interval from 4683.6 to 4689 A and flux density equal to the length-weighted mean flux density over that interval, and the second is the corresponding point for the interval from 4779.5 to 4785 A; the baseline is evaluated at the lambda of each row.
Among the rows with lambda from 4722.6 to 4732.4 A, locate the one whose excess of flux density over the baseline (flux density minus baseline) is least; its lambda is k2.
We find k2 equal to 4728.59 A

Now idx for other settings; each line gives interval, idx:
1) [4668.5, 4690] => 38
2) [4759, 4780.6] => 30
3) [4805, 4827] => 27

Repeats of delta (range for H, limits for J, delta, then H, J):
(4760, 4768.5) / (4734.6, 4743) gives 2.81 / 7.90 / 0.29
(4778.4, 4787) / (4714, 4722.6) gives 2.81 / 7.90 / 0.38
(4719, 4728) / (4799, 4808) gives 2.85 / 8.11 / 0.51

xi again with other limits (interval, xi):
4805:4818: 64.4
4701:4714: 69.2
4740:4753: 61.6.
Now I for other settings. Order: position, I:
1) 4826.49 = 52.27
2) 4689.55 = 78.26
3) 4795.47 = 55.24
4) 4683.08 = 88.49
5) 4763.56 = 61.73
